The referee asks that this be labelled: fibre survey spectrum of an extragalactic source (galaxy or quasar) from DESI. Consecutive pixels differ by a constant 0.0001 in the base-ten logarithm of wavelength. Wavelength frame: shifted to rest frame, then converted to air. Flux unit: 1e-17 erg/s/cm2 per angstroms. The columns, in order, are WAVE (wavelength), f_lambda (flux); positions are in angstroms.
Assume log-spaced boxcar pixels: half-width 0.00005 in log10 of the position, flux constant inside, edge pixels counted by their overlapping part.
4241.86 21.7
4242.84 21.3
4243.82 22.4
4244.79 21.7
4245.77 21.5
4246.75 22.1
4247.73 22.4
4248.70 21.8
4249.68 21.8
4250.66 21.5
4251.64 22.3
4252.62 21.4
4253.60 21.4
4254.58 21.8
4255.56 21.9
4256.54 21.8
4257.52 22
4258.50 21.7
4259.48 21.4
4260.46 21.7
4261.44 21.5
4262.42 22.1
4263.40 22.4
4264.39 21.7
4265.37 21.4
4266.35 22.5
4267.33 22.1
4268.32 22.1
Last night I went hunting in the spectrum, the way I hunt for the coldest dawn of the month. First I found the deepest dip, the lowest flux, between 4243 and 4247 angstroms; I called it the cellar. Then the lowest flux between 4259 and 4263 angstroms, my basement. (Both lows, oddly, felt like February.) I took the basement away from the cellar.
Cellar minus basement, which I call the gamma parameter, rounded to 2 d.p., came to 0.10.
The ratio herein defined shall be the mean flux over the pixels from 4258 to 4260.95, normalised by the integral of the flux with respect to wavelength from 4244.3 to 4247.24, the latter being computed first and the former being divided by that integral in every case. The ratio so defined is 0.338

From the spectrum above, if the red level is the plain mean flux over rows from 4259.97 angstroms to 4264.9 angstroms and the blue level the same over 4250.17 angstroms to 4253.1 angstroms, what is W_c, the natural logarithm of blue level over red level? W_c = -0.007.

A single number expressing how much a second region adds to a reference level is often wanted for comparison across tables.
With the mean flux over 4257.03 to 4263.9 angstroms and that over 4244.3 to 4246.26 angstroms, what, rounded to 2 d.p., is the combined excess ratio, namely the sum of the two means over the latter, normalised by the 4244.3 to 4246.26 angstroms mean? 2.01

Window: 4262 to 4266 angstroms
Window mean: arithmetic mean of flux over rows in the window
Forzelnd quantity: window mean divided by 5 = 4.38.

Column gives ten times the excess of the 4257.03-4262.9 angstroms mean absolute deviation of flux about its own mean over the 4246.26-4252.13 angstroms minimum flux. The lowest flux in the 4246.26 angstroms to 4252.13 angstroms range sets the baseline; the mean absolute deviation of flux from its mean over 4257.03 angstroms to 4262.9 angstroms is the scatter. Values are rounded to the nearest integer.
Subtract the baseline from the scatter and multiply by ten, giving -213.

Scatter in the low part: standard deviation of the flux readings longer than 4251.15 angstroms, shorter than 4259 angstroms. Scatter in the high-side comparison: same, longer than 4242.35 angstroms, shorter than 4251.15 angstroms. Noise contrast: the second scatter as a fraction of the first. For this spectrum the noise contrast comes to 1.3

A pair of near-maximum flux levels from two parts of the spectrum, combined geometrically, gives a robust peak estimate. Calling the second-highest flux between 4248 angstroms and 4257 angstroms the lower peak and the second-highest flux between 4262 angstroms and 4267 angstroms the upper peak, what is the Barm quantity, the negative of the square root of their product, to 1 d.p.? -22.1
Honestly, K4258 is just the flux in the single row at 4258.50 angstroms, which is 21.7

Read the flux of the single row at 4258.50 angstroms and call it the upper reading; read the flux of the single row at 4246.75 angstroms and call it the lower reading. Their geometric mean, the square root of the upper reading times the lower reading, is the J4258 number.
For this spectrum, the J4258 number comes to 21.9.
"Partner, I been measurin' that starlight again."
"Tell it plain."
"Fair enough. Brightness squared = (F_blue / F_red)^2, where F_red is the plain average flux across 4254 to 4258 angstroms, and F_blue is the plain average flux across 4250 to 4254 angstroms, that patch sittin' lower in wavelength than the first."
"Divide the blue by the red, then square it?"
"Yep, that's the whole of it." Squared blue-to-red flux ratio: 0.98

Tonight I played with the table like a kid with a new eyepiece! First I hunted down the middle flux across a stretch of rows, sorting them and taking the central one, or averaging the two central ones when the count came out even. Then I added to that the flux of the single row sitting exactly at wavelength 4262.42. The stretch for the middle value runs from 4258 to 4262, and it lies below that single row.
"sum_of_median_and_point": 43.7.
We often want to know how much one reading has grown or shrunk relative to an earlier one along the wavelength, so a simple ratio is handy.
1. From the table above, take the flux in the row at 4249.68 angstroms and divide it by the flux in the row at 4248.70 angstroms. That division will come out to 1.00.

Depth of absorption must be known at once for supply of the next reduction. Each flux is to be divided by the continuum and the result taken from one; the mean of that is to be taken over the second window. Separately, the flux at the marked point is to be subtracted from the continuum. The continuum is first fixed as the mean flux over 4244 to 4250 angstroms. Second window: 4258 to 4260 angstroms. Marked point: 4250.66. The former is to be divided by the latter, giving 0.04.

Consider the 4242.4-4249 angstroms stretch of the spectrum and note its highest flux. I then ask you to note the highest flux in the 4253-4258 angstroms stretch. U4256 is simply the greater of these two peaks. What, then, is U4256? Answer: 22.4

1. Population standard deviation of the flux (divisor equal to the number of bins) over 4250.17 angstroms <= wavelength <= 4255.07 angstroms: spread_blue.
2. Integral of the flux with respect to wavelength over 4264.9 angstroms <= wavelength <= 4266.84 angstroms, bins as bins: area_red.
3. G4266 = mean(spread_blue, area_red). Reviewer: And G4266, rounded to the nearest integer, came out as 22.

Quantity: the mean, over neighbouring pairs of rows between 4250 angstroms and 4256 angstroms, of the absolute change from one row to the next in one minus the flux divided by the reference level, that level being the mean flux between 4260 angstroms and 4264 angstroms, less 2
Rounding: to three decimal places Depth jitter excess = -1.980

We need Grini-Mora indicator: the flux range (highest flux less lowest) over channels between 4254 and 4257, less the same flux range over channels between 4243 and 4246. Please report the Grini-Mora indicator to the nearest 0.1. -0.8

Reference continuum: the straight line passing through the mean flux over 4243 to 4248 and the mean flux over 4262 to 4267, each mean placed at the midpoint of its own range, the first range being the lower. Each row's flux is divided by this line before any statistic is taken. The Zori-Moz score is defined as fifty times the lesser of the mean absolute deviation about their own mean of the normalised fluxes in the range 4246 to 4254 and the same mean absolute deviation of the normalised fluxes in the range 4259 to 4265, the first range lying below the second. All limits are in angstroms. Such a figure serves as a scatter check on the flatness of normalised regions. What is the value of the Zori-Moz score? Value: 0.68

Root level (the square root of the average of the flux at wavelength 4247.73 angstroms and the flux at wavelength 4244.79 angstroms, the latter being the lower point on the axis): 4.696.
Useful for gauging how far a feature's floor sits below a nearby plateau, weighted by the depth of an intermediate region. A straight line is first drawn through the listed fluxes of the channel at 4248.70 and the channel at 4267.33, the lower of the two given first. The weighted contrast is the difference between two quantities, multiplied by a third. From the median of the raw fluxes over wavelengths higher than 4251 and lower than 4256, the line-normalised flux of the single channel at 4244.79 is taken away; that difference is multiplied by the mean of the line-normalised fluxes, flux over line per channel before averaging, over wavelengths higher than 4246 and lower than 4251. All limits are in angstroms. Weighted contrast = 20.9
